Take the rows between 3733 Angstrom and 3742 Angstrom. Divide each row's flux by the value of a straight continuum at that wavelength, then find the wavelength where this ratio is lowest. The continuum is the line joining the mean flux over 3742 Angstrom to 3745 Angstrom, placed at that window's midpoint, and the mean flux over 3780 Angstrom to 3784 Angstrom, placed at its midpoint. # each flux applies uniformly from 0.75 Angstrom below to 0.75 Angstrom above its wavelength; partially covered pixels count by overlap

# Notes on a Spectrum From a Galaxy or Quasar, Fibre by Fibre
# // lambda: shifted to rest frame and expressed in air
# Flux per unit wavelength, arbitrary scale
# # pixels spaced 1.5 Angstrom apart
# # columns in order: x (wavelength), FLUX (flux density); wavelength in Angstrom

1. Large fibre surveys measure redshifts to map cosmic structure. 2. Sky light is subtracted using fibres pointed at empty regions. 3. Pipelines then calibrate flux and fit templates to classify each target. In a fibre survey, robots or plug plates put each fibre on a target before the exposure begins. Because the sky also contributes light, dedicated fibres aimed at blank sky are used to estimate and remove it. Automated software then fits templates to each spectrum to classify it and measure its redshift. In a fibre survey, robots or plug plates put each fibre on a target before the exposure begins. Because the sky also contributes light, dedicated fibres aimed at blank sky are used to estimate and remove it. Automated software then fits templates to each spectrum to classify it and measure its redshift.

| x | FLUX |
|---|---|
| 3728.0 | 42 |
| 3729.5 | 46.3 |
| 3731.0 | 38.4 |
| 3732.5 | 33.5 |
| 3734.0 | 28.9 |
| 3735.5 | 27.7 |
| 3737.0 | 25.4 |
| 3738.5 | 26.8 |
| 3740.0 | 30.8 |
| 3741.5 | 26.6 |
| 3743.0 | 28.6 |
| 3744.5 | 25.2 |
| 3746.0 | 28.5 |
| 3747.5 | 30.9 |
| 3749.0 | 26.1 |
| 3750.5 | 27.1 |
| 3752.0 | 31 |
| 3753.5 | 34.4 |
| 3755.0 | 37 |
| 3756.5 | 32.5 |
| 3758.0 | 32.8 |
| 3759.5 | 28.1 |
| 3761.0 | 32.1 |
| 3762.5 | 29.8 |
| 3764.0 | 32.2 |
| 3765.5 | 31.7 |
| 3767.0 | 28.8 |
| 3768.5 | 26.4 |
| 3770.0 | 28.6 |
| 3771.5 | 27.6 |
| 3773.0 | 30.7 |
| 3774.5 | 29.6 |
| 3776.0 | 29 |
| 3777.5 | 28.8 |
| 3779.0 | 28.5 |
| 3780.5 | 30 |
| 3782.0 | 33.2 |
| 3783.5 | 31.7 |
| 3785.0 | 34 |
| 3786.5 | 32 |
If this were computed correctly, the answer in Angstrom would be 3737.0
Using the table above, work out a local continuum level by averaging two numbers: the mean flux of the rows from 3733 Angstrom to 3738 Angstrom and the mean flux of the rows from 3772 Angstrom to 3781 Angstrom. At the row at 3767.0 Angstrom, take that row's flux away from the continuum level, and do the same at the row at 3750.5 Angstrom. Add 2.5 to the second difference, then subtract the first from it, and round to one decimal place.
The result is 4.2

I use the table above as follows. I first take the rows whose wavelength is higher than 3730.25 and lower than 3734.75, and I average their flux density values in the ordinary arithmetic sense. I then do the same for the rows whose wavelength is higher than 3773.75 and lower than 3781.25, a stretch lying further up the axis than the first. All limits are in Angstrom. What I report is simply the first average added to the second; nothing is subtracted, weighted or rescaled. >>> 62.8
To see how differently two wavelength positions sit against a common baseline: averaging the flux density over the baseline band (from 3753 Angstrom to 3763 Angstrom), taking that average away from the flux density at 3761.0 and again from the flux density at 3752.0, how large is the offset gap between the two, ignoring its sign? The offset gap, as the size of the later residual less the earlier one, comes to 1.1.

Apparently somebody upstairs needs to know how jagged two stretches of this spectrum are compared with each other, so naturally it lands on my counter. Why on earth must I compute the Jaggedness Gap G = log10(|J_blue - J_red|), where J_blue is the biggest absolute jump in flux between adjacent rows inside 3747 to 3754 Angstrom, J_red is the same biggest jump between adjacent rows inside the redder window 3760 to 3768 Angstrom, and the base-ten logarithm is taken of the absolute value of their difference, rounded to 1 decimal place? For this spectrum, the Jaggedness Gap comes 0.3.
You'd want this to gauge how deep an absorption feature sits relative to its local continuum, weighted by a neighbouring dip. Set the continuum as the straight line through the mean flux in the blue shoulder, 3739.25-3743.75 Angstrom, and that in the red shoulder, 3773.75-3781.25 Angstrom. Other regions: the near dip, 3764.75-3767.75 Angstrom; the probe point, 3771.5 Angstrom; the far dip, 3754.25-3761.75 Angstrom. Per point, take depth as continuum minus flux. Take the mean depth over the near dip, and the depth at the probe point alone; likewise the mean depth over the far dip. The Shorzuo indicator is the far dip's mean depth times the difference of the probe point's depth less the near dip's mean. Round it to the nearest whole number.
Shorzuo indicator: -10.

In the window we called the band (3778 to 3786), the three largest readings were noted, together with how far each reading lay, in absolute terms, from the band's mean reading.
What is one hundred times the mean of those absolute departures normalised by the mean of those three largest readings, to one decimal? 5.4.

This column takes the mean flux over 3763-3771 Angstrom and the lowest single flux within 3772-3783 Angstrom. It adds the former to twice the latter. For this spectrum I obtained 86.5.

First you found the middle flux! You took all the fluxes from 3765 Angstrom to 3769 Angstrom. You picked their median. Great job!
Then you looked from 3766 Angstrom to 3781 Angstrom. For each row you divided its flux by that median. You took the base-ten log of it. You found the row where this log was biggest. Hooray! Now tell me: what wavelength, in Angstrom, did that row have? 3773.0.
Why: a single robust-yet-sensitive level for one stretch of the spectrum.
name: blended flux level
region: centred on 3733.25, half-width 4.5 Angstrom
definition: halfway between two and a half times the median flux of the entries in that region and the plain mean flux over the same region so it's 56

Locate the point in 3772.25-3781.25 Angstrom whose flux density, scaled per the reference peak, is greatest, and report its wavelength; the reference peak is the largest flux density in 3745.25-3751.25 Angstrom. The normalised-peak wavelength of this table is 3773.0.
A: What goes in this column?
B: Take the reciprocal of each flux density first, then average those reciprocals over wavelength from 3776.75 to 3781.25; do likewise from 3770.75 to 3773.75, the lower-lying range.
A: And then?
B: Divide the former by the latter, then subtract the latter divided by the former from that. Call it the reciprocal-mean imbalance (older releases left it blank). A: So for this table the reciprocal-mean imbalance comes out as 0.00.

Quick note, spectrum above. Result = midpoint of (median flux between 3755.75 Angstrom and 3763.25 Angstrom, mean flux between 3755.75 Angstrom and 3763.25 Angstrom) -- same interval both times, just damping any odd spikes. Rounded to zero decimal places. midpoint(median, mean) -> 32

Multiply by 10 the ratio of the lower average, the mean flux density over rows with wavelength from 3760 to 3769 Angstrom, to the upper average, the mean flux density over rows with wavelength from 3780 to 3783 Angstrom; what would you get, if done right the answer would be 9.5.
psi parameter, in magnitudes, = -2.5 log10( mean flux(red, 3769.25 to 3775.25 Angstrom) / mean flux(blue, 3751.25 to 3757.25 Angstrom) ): 0.16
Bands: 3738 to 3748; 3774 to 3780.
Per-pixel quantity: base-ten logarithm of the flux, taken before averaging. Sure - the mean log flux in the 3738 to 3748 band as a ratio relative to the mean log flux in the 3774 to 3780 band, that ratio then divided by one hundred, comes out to 0.0099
